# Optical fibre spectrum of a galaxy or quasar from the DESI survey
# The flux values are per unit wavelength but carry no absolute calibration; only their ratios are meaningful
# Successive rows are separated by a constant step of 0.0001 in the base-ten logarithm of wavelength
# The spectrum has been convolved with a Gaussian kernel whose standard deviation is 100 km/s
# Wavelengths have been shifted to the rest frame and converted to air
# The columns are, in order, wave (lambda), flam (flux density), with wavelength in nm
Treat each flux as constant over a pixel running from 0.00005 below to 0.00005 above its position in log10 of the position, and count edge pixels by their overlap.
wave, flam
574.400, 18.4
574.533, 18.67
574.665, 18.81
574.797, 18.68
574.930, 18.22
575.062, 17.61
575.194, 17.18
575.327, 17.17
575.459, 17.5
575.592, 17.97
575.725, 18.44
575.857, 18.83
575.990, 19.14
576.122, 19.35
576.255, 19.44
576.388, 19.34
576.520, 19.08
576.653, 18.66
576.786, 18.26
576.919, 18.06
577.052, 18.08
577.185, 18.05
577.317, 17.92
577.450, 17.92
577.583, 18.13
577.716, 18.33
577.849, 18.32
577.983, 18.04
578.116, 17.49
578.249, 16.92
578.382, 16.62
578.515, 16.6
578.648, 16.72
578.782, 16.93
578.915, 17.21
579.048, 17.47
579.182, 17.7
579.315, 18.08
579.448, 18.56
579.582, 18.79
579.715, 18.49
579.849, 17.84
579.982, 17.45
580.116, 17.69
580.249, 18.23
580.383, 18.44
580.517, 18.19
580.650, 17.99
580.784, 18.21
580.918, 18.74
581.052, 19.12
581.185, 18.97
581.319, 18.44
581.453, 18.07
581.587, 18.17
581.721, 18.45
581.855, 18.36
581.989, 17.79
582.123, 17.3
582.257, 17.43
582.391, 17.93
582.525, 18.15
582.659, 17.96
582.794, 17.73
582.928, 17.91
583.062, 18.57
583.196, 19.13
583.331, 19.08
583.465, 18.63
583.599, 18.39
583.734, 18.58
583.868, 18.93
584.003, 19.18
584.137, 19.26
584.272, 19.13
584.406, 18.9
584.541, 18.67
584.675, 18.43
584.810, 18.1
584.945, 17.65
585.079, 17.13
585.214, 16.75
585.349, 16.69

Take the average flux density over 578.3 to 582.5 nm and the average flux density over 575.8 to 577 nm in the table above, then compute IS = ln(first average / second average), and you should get -0.05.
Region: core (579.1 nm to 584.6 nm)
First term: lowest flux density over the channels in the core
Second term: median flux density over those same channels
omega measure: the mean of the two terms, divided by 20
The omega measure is 0.892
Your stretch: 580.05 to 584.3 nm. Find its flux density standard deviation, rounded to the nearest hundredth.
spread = 0.53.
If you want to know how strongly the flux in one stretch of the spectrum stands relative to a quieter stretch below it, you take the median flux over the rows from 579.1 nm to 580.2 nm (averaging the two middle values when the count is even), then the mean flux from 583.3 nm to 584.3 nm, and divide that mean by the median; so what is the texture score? 1.05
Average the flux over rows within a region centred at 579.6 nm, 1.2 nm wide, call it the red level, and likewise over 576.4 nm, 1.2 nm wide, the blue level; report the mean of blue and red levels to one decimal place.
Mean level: 18.5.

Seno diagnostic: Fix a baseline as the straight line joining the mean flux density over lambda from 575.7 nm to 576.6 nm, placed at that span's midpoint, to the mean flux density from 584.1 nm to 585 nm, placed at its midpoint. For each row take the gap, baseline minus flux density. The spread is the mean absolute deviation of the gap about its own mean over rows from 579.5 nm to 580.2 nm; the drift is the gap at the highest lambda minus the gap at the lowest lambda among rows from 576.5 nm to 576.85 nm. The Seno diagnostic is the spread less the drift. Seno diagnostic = -0.34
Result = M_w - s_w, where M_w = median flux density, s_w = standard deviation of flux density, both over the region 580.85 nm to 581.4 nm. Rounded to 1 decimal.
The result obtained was 18.6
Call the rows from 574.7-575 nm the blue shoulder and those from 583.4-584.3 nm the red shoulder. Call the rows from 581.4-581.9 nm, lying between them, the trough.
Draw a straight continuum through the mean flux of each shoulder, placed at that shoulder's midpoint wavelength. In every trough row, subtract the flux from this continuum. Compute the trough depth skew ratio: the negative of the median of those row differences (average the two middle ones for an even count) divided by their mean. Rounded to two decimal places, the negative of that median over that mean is -1.00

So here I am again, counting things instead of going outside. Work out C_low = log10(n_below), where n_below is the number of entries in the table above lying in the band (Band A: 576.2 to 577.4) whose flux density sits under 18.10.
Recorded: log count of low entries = 0.60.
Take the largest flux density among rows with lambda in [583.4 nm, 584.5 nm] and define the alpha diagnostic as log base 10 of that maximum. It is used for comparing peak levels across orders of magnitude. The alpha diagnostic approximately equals 1.28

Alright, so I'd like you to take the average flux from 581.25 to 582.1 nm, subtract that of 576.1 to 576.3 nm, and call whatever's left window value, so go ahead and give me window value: -1.2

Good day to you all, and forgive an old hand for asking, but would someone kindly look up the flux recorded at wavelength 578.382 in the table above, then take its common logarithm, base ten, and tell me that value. 1.22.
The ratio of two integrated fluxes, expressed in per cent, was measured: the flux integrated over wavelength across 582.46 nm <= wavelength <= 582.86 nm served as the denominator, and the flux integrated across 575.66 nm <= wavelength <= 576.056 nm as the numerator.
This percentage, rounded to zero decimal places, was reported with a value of 104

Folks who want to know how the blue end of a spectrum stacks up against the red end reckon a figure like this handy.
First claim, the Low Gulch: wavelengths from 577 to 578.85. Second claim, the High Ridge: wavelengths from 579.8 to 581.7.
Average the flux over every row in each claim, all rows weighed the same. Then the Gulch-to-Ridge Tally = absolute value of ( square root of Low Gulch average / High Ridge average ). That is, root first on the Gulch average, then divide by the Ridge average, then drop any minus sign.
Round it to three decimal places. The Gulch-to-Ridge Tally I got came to 0.230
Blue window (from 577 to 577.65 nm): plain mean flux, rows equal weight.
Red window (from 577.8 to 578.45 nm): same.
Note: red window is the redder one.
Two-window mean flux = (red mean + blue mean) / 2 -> 17.7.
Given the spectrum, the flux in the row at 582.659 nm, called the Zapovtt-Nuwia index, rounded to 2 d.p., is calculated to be 17.96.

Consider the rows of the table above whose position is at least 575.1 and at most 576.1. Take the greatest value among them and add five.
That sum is 24.1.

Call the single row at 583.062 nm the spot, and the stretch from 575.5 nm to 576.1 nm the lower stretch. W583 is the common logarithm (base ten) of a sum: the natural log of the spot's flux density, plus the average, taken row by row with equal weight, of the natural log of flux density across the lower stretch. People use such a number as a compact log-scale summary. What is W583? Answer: 0.767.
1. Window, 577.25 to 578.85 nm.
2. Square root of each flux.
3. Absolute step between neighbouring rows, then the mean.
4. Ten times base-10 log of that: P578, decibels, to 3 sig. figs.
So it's -15.7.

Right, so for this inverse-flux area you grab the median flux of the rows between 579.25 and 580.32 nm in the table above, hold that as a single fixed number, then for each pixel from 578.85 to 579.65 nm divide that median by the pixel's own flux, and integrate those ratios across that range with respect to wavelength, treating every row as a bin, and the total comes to 0.809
